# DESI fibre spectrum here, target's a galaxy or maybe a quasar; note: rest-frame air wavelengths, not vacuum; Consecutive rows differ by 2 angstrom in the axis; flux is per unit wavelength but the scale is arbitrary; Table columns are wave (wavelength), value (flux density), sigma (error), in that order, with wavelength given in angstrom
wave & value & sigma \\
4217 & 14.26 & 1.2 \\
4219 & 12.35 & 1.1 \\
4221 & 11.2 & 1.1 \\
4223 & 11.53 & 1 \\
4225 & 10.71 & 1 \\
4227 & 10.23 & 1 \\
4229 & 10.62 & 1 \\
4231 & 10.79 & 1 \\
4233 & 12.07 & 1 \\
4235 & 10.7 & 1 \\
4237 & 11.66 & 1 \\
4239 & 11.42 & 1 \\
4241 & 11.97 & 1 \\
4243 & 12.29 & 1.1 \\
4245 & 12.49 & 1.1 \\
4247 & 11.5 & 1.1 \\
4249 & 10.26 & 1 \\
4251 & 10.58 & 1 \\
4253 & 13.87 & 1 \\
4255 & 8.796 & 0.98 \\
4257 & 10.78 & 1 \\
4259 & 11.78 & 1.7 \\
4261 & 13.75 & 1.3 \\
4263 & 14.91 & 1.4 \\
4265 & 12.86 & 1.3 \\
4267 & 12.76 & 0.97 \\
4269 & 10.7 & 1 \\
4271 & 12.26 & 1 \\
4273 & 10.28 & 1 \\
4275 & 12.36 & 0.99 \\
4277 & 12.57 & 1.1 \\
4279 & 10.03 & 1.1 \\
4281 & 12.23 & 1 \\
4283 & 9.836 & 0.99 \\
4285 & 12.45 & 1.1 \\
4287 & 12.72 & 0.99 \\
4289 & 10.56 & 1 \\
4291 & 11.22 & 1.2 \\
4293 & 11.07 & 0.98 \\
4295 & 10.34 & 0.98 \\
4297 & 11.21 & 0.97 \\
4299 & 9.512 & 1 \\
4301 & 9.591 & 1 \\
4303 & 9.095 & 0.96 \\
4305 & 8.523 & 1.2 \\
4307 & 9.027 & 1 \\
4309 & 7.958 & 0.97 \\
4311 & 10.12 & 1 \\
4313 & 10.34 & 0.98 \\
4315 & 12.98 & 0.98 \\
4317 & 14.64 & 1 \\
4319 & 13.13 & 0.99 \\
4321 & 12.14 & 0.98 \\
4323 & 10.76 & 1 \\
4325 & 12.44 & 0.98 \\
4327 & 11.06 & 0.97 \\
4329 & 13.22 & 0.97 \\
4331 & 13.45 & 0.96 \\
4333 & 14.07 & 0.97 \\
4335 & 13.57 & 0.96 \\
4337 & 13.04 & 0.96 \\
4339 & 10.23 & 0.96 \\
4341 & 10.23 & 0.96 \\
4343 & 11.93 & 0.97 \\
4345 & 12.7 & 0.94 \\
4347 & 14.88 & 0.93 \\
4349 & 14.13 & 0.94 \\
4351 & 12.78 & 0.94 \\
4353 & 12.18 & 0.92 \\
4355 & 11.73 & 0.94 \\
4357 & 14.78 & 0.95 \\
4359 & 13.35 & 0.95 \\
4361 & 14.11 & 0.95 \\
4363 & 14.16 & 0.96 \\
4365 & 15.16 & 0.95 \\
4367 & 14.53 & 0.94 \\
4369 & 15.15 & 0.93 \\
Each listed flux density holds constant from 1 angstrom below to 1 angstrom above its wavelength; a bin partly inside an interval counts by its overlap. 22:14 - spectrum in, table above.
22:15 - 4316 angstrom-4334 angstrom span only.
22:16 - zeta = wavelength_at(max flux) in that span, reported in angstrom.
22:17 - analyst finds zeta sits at 4317 angstrom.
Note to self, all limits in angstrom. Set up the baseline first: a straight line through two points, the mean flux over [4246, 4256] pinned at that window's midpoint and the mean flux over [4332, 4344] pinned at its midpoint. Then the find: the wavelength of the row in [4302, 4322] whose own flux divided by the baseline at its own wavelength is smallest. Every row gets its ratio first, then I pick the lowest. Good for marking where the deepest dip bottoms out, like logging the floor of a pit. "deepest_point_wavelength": 4309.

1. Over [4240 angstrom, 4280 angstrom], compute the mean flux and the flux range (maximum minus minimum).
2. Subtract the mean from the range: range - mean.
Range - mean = -5.7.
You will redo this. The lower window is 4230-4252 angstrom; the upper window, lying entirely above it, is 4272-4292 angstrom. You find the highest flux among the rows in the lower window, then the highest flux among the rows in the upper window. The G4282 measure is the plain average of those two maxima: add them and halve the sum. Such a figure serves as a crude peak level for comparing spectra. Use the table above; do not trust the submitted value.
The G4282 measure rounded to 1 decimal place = 12.6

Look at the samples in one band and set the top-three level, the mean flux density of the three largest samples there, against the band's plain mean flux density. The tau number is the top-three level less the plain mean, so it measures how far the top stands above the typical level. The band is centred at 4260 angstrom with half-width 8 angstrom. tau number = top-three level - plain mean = 1.7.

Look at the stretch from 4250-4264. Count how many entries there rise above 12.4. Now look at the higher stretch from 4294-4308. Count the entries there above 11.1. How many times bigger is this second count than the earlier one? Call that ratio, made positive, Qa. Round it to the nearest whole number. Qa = 0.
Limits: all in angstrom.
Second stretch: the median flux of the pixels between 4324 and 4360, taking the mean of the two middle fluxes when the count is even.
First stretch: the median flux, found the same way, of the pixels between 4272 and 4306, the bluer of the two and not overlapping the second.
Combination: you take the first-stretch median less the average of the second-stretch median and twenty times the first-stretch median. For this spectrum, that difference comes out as -101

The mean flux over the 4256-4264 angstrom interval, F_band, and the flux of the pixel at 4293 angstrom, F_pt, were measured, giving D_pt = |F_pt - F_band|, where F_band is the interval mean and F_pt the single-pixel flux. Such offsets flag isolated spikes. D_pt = 1.7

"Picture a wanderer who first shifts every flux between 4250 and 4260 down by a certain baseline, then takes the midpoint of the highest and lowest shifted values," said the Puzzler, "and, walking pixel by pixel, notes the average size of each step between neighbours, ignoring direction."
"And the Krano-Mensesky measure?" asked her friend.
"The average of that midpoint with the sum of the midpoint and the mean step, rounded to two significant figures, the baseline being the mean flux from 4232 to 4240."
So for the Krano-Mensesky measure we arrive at 1.3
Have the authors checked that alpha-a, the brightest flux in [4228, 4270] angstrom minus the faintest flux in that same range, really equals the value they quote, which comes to 6.1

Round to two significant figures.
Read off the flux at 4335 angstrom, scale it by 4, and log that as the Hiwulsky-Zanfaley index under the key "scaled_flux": 54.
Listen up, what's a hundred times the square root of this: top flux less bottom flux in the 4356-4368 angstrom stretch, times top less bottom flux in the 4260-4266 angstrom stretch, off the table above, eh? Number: 193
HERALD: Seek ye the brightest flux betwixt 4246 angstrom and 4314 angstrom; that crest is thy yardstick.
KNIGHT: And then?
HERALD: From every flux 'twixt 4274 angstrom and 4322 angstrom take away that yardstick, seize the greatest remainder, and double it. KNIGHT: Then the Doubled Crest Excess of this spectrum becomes -0.5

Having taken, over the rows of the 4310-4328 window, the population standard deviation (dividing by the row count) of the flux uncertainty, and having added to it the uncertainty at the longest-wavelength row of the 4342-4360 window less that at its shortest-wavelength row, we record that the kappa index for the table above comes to -0.01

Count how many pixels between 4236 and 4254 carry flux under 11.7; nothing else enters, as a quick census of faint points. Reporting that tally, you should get 5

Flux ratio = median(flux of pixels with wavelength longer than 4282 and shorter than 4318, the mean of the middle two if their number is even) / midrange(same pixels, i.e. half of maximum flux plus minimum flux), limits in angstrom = 0.92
